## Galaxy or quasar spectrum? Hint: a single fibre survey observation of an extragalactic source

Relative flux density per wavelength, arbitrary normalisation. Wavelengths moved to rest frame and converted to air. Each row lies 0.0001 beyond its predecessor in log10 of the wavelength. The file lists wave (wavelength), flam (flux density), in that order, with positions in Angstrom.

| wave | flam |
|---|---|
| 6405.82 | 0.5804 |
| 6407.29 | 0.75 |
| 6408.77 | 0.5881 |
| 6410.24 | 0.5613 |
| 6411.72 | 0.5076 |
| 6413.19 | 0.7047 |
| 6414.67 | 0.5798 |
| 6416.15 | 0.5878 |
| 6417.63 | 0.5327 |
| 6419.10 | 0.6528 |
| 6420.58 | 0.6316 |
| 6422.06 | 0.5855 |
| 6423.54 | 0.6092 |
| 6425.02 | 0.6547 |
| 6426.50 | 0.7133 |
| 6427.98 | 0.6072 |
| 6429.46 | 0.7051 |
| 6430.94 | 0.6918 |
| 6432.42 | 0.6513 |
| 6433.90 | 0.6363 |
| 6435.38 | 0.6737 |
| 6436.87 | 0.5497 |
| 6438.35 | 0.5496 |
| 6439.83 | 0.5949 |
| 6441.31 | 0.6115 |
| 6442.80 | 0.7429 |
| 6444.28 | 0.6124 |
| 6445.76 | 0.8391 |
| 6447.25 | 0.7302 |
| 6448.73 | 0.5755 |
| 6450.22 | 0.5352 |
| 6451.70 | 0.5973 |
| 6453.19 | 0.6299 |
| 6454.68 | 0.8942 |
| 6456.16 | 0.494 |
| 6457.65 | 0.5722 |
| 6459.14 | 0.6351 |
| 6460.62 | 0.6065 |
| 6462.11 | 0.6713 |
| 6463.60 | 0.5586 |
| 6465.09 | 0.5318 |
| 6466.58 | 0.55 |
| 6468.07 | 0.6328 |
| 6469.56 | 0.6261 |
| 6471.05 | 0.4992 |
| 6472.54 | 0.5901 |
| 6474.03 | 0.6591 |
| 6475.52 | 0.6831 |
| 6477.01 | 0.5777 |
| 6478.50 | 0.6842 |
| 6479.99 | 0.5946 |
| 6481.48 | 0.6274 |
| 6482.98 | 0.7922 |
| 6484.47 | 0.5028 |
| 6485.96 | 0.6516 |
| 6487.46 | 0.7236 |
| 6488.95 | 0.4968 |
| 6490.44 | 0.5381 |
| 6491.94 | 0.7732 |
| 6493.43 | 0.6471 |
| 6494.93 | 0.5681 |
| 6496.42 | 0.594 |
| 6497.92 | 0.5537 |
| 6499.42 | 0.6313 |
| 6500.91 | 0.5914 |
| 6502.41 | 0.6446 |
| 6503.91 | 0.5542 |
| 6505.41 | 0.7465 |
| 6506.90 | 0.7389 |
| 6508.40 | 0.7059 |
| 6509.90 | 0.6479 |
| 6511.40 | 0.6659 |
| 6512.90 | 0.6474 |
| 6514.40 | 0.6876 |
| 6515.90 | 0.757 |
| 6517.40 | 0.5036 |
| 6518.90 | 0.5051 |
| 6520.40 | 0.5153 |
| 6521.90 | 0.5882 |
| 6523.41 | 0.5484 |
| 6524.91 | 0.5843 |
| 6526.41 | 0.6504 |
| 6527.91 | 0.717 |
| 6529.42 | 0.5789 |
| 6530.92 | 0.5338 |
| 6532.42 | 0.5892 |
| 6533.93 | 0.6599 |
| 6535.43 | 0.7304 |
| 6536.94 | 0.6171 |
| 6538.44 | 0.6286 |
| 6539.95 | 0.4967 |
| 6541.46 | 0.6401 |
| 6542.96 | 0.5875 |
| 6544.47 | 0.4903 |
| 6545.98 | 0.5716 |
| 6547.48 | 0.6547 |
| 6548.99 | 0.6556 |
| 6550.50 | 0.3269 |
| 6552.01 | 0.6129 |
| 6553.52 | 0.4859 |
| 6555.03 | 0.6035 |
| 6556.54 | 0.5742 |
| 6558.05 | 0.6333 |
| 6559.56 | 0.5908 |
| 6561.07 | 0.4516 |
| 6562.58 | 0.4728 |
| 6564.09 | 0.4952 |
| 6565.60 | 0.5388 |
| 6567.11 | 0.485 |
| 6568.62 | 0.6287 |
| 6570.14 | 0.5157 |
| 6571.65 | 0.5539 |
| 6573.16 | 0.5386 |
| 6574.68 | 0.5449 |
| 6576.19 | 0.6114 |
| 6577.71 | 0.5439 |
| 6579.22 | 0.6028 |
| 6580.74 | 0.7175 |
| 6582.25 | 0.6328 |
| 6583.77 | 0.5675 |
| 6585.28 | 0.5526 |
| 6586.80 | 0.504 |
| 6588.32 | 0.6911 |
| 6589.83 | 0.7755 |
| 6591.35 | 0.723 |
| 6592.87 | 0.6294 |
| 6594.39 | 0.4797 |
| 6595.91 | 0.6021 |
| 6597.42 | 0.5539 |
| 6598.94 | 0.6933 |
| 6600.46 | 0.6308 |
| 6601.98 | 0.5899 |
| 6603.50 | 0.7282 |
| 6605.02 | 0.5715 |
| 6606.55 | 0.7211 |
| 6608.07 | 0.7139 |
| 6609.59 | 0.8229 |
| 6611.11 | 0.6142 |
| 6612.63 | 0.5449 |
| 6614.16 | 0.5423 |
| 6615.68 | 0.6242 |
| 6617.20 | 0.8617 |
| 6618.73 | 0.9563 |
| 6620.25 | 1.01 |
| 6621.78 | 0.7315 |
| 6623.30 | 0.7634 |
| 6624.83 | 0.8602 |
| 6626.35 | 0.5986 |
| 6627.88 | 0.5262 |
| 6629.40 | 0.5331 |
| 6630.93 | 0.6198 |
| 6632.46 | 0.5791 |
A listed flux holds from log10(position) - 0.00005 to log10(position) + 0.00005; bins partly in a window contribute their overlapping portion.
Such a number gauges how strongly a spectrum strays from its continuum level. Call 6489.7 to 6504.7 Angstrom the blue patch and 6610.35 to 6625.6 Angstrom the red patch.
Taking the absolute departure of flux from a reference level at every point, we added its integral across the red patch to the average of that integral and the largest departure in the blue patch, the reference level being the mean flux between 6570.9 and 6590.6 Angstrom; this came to 4.0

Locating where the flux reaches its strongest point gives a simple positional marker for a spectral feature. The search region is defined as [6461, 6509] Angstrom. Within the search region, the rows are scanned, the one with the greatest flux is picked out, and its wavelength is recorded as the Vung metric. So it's 6482.98 Angstrom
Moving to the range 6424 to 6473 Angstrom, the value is 6454.68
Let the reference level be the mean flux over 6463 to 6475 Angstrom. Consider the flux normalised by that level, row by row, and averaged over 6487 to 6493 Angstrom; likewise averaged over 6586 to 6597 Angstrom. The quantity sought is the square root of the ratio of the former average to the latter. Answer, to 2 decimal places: 1.00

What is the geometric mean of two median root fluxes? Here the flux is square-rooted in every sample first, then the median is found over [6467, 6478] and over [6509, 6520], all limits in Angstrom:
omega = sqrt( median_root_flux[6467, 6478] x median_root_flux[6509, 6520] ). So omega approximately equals 0.798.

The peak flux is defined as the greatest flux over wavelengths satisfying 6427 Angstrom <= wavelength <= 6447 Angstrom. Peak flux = 0.8391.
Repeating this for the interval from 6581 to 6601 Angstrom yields 0.7755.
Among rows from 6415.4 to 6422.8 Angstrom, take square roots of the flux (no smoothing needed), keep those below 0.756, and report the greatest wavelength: 6417.63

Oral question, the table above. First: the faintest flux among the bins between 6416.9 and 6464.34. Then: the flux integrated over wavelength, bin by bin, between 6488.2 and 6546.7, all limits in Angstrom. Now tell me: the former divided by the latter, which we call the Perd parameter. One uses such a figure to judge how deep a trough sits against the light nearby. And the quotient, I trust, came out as 0.01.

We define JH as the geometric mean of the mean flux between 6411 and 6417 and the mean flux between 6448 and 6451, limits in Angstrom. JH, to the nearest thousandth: 0.575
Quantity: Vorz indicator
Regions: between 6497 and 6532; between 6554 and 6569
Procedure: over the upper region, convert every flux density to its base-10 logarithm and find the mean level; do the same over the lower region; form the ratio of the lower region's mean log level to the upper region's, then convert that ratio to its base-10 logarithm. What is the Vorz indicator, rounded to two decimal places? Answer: -0.10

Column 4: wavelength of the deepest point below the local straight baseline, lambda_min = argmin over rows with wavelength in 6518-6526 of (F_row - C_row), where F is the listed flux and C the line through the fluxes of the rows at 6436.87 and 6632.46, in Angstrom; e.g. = 6518.90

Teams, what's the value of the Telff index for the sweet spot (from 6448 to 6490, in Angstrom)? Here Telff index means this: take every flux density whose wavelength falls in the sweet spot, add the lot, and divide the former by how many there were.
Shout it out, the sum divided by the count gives 0.614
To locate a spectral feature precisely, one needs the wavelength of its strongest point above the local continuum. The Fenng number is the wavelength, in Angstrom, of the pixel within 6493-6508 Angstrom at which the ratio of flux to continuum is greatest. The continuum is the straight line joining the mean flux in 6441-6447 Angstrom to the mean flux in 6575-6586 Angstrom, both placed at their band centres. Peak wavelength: 6505.41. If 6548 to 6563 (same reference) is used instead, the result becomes 6548.99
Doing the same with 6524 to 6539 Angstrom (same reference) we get 6535.43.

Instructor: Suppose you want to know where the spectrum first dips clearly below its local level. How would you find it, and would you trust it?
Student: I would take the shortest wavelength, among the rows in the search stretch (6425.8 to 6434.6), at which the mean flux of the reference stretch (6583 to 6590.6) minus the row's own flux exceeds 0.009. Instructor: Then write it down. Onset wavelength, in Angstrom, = 6427.98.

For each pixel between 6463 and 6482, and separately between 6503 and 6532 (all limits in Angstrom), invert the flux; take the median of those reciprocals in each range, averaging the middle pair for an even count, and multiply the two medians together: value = 2.60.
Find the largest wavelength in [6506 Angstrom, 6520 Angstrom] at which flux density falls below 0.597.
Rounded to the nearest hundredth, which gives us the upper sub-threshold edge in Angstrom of 6518.90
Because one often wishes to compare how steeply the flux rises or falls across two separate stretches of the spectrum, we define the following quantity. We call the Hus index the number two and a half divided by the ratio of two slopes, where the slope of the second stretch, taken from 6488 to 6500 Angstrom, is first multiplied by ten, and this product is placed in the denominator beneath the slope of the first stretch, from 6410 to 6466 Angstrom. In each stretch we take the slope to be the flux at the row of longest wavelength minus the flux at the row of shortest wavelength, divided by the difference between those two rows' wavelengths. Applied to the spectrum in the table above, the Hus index -597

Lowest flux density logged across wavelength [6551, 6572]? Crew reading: 0.4516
